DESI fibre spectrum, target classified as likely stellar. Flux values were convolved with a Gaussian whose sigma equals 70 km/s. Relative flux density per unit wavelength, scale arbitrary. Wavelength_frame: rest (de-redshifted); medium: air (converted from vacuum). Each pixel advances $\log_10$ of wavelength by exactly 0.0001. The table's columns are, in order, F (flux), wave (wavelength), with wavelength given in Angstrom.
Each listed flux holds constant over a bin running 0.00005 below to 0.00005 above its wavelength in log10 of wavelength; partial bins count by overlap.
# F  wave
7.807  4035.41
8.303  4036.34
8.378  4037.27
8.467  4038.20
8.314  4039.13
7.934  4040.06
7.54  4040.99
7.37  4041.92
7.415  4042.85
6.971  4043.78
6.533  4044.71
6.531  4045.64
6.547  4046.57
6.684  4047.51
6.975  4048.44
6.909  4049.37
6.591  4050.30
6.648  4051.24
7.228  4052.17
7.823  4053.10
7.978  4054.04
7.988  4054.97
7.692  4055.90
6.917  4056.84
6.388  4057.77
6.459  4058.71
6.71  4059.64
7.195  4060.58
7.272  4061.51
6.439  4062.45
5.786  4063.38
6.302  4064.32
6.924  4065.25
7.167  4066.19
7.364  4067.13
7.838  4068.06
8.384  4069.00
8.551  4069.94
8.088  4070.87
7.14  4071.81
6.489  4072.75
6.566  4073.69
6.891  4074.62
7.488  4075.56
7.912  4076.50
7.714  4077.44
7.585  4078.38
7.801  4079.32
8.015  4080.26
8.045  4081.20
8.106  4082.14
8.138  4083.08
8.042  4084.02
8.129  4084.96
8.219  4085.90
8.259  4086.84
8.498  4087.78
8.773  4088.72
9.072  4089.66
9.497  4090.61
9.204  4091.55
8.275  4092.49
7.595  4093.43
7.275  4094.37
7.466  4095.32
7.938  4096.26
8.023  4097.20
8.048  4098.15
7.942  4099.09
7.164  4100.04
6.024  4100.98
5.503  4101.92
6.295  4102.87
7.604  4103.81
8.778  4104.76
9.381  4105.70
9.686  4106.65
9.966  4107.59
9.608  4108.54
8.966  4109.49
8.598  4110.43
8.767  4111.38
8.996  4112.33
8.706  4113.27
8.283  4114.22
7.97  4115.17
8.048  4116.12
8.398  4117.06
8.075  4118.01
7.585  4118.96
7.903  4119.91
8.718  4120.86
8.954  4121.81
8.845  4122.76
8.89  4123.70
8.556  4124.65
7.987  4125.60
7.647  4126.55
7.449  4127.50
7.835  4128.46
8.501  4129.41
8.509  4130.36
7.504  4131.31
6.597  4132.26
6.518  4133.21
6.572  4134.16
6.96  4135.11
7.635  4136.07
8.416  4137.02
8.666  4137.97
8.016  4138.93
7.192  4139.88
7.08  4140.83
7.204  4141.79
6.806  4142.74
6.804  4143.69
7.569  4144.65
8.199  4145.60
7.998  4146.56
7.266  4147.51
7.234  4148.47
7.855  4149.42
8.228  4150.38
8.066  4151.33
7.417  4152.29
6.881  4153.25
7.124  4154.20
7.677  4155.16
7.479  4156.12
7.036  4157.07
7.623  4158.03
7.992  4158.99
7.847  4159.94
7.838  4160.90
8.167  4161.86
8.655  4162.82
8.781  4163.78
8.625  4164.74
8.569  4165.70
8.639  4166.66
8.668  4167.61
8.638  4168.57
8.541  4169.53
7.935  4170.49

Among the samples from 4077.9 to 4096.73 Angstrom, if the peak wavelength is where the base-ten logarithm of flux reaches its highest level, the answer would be 4090.61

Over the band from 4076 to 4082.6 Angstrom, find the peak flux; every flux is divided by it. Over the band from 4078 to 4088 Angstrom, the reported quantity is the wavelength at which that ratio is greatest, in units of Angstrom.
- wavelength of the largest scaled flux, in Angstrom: 4087.78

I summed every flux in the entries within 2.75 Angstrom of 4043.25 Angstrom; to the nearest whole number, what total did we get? 42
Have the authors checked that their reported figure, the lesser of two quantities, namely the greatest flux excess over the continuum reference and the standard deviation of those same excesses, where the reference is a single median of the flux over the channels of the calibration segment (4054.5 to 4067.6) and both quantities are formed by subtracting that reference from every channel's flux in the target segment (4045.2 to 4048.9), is 0.05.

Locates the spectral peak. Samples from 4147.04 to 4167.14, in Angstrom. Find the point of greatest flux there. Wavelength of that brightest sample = 4163.78 Angstrom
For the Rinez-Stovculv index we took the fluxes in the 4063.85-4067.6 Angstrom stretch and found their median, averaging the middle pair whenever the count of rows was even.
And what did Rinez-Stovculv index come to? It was 7.0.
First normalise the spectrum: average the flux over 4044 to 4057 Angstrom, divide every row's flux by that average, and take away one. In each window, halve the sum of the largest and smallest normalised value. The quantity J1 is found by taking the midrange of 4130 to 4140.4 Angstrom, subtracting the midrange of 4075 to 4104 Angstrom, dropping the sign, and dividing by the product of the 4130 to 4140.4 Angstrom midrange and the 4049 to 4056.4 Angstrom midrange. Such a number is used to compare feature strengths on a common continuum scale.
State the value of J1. 6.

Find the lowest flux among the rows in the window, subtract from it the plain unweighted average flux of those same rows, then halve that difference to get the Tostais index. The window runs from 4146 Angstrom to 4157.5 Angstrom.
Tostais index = -0.32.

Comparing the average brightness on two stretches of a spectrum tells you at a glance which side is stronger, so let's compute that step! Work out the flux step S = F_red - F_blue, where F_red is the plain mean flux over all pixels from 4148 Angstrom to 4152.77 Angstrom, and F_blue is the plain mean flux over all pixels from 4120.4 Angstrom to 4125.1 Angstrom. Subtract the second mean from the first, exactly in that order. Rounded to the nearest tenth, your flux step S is -1.0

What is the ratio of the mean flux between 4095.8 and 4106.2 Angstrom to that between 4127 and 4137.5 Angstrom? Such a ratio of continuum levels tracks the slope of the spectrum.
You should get 1.00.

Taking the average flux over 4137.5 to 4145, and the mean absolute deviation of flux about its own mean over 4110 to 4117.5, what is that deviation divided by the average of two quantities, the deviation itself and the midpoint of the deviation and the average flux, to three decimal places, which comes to 0.143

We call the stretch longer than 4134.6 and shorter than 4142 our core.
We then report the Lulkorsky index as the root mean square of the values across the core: 7.7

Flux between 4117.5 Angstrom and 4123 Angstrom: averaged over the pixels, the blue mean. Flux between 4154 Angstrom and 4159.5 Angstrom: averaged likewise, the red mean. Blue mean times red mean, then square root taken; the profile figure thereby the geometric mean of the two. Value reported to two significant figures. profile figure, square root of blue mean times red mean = 7.9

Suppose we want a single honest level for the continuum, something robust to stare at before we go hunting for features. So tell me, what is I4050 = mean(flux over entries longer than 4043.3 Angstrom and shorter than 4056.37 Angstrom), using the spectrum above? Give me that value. 7.08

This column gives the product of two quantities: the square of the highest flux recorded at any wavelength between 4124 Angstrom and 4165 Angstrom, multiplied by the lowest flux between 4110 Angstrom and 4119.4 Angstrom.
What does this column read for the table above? 585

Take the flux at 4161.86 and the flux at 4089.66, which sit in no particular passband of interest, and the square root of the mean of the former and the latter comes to 2.94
